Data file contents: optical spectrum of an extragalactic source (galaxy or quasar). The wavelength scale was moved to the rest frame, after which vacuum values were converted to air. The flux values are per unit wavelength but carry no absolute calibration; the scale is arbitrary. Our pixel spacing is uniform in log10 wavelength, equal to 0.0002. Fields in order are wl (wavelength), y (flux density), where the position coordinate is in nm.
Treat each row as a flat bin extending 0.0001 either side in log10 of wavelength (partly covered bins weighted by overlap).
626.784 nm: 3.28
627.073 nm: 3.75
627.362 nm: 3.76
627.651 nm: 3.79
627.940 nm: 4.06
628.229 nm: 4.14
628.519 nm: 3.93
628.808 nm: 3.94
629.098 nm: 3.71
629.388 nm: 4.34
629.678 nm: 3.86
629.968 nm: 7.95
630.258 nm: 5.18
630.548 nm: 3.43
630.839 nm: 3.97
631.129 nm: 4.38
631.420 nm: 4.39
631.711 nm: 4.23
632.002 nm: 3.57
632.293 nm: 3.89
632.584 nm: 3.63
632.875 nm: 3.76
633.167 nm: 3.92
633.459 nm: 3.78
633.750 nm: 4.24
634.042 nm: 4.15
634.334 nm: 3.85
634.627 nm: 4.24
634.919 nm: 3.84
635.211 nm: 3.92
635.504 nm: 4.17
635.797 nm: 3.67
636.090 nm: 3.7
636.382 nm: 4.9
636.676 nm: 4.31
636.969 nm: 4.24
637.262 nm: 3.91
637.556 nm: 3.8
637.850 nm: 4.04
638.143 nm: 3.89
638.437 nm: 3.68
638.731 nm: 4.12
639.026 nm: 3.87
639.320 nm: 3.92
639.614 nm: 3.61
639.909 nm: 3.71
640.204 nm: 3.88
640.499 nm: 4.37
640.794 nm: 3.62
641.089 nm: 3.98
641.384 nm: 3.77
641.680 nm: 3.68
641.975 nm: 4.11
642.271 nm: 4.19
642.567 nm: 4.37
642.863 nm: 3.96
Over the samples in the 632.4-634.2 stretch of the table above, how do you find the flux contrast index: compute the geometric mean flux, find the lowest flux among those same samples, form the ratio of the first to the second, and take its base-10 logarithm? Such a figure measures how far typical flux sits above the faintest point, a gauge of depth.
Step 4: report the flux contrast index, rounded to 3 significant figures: 0.0320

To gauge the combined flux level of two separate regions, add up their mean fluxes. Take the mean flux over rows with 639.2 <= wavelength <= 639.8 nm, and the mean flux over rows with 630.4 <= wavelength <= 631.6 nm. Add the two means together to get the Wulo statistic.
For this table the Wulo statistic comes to 7.81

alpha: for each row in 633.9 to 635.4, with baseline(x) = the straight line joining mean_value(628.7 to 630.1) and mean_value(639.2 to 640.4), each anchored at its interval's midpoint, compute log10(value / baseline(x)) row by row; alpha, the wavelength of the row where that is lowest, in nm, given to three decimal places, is 634.334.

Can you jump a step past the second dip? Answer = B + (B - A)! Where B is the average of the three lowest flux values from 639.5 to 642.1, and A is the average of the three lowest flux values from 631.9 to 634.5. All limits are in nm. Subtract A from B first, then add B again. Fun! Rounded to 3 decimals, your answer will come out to 3.620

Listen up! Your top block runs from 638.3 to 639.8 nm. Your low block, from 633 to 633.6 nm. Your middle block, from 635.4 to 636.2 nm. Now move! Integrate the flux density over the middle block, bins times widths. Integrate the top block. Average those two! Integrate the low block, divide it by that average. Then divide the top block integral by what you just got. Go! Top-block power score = 11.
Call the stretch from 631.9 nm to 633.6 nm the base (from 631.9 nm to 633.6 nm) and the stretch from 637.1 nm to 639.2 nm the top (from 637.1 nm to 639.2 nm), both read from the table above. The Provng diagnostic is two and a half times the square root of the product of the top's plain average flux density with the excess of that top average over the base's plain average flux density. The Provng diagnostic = 1.9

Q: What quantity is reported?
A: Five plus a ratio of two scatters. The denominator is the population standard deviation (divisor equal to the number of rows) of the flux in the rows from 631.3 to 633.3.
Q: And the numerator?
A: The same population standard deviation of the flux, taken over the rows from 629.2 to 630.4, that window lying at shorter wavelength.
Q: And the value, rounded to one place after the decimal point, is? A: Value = 10.6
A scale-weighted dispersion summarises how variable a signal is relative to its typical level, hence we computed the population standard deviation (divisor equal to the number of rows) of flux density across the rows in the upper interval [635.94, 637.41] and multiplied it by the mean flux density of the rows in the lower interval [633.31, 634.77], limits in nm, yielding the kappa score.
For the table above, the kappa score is 1.66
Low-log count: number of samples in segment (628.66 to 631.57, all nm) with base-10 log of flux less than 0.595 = 3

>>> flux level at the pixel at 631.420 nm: 4.39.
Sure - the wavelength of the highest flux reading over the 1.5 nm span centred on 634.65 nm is 634.627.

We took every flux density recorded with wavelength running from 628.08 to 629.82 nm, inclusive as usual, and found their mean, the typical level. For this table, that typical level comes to 3.99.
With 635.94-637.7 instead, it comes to 4.14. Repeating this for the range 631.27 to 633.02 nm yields 3.91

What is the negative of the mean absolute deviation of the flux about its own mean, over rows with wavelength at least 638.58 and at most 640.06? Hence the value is -0.15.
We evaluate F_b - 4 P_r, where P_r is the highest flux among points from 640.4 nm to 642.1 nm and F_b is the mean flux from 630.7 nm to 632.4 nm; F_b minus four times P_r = -13.4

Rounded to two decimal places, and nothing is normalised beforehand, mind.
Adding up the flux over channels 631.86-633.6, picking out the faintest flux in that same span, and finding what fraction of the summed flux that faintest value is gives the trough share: 0.16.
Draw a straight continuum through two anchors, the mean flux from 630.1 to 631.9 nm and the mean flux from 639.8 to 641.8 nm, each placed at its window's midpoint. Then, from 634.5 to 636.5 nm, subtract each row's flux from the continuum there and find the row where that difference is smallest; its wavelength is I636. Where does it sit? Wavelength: 636.382 nm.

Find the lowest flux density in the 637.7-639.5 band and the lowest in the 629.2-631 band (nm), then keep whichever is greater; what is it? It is 3.68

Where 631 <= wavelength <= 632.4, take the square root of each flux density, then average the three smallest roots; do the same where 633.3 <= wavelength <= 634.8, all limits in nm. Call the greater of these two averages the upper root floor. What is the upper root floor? 1.98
